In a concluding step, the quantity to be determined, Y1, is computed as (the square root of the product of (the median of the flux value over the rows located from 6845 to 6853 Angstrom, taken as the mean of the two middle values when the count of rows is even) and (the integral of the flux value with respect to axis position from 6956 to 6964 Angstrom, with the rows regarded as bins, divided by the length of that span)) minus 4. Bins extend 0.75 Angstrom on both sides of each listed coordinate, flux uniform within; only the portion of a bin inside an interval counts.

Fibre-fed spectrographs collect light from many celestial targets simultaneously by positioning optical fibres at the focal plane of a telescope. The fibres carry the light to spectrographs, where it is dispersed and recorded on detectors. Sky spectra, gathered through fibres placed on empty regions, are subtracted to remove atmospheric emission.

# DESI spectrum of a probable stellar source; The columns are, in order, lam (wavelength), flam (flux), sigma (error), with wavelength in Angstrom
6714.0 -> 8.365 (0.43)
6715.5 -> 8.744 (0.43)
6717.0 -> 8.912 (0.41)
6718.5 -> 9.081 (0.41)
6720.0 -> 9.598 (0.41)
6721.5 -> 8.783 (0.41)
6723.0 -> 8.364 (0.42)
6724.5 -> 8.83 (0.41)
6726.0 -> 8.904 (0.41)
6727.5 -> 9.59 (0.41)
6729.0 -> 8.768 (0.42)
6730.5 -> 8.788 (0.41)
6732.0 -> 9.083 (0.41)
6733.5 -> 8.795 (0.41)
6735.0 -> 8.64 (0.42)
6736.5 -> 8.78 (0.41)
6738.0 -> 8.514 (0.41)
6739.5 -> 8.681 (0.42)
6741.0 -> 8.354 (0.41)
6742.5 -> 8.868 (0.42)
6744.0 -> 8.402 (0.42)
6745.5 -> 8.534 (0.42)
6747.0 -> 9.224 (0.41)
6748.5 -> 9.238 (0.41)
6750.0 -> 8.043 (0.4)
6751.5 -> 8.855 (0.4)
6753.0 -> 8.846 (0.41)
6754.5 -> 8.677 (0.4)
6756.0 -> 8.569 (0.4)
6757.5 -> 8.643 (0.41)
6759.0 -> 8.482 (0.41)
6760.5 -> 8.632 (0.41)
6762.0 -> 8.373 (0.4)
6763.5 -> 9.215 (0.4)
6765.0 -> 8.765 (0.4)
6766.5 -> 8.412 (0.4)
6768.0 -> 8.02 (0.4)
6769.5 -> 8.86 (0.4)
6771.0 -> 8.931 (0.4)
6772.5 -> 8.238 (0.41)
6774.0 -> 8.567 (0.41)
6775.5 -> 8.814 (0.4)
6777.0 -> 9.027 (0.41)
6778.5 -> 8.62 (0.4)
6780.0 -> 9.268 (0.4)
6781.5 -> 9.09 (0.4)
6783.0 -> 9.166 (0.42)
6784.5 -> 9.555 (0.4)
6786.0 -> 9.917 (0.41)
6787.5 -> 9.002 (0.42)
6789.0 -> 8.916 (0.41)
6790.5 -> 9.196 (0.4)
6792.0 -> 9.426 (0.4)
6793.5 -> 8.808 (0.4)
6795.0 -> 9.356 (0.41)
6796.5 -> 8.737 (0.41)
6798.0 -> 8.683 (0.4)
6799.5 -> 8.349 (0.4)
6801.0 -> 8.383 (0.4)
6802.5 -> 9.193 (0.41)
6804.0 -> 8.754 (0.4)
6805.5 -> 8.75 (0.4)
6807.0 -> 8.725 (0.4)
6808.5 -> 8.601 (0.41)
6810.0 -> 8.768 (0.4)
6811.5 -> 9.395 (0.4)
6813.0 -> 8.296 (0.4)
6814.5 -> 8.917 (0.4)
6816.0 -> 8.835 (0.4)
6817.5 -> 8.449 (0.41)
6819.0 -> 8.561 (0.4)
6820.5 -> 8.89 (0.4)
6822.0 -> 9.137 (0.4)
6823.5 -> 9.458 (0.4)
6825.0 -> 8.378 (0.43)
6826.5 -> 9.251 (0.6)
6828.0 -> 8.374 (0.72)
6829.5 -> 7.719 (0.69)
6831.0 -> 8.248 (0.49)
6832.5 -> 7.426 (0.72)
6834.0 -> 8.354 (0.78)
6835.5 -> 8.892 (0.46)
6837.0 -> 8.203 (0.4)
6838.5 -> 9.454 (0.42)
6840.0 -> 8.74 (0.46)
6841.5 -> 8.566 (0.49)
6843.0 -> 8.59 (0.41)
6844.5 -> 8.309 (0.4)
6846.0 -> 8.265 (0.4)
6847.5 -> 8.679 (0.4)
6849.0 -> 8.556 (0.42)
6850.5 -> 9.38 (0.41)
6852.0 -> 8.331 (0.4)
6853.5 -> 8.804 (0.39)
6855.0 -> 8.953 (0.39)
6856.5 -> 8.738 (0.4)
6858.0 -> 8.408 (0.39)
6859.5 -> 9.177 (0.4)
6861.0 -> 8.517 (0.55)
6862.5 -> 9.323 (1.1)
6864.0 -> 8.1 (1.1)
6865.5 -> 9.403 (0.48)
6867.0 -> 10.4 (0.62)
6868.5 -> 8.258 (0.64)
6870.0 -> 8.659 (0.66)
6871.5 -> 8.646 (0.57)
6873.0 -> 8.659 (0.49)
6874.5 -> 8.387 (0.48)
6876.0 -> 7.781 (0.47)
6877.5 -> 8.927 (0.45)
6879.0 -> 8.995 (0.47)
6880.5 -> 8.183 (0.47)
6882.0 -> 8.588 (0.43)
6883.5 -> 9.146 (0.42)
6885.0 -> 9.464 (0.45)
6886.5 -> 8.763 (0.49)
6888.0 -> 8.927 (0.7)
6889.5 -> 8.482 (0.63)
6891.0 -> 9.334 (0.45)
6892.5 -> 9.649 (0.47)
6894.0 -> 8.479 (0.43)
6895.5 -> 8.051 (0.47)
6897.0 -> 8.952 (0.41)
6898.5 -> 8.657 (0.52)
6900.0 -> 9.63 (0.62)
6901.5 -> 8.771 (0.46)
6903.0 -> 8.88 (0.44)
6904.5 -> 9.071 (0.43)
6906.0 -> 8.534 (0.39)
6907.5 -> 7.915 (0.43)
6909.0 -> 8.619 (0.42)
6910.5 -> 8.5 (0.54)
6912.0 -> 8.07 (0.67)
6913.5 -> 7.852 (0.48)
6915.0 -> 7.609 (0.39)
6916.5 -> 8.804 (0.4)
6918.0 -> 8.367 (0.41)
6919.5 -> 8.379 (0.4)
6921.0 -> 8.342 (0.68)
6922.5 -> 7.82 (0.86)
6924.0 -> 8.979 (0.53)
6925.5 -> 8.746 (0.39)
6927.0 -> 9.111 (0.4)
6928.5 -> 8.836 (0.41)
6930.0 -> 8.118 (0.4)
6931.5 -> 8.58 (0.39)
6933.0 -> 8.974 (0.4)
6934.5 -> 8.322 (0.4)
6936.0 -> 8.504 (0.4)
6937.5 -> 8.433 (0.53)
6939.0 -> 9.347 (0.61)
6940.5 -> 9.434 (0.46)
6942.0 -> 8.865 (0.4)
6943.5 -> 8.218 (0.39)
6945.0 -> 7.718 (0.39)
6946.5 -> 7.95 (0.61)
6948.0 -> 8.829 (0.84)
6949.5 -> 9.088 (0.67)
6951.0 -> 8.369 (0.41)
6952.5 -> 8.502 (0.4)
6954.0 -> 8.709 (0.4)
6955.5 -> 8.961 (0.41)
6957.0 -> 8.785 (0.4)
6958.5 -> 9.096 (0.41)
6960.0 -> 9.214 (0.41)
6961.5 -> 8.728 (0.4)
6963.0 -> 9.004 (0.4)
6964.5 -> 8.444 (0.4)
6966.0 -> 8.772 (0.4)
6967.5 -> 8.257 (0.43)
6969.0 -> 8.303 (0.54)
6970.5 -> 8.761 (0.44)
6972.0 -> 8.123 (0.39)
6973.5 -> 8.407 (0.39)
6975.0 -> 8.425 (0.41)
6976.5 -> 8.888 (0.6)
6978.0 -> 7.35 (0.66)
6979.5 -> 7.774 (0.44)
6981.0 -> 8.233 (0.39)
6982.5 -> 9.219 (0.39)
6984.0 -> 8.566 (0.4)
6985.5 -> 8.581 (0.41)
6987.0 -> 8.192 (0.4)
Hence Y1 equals 4.75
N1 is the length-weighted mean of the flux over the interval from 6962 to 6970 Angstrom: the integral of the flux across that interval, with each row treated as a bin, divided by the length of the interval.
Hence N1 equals 8.57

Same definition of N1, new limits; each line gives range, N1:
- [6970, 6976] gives 8.43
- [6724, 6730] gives 9.02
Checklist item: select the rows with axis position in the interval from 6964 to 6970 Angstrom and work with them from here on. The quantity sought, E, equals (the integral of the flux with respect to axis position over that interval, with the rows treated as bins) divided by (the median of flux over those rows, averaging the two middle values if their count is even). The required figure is 6.06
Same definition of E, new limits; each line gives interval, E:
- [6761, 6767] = 6.08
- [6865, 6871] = 6.08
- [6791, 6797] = 6.01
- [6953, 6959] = 5.99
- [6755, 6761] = 5.99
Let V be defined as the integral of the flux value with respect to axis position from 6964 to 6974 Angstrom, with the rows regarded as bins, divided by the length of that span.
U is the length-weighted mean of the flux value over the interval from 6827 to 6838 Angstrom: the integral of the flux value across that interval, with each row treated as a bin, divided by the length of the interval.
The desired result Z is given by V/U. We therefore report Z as 1.03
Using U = 8.2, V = 8.44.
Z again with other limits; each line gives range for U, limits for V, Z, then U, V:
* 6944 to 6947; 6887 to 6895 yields 1.14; 7.9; 8.94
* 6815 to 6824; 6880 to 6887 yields 1.00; 8.9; 8.85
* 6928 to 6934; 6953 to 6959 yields 1.03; 8.6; 8.86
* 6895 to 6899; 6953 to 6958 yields 1.03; 8.6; 8.82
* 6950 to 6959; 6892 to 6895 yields 1.02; 8.7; 8.93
